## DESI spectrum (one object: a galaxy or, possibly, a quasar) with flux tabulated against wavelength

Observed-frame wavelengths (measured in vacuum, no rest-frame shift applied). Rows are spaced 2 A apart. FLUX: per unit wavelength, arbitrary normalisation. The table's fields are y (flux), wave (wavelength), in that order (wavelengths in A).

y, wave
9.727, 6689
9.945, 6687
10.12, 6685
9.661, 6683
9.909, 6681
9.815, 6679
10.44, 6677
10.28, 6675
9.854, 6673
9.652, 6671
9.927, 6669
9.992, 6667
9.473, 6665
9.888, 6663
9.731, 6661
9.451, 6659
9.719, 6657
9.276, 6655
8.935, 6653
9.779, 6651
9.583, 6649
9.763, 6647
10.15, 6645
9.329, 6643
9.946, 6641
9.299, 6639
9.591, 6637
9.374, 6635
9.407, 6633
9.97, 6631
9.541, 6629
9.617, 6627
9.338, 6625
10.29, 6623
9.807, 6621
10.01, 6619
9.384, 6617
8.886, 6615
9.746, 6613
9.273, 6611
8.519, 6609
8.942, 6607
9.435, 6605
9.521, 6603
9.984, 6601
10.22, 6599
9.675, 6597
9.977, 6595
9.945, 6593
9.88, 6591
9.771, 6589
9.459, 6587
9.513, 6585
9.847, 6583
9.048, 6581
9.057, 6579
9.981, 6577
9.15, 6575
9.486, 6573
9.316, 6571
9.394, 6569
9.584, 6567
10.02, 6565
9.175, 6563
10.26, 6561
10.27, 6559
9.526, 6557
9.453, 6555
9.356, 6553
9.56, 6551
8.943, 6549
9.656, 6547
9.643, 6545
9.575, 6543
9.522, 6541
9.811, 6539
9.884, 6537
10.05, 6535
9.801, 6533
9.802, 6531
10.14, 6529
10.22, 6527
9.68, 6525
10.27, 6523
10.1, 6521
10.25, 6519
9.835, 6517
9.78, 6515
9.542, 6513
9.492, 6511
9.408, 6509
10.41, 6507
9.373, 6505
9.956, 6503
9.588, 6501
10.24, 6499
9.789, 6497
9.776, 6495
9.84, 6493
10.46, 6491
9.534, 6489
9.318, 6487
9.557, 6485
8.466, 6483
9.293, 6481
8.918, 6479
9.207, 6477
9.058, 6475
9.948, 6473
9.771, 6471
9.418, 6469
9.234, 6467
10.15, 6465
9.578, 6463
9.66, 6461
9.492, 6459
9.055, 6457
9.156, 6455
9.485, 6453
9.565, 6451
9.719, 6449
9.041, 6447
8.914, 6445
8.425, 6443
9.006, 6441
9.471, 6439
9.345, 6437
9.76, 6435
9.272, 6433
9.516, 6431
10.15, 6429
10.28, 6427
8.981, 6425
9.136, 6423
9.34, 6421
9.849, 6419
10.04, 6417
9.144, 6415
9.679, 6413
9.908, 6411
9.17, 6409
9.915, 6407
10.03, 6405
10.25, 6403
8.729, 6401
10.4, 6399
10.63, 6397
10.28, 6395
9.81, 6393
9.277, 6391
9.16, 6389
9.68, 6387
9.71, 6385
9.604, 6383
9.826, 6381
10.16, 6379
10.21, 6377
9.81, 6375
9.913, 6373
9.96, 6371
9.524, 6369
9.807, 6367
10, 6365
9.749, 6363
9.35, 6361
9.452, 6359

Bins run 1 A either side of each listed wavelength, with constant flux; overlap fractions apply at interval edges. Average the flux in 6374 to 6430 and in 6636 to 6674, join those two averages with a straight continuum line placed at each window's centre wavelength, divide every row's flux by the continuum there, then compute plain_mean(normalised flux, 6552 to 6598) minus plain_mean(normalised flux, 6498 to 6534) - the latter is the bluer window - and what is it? -0.025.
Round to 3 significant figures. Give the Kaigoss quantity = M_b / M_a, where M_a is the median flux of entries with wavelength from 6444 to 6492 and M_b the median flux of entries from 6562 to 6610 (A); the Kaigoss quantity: 1.01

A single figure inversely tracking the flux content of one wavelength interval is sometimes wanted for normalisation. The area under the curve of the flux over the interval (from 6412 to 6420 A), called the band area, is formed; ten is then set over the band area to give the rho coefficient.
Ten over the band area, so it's 0.129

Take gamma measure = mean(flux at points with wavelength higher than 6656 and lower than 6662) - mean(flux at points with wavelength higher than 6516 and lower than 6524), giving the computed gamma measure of -0.5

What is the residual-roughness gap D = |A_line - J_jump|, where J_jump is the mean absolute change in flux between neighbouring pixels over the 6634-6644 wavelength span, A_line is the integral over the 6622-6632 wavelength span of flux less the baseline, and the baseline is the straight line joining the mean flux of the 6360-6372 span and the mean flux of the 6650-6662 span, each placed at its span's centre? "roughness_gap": 2.0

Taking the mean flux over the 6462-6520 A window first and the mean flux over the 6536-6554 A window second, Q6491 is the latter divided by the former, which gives 0.99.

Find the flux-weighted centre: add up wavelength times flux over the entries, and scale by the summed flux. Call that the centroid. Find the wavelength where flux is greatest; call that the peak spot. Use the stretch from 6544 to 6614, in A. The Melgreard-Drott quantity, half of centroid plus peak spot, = 6569.0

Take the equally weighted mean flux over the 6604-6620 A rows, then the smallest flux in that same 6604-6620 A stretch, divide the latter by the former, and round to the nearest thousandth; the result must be 0.919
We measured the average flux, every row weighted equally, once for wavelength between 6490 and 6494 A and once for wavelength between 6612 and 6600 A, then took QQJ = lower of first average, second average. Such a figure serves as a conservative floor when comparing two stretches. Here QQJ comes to 9.28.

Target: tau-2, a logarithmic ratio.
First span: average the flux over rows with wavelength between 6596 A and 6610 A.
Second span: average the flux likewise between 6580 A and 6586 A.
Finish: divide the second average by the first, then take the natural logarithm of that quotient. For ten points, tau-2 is 0.000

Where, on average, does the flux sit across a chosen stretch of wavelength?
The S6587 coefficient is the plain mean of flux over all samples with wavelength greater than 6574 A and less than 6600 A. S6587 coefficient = 9.66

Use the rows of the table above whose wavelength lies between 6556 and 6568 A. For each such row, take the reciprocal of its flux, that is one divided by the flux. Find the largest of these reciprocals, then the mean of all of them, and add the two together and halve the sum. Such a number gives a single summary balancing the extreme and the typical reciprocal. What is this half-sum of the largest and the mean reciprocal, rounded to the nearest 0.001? 0.106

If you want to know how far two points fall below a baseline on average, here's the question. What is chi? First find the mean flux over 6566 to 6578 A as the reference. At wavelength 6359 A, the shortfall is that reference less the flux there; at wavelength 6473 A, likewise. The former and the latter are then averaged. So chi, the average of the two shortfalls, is -0.2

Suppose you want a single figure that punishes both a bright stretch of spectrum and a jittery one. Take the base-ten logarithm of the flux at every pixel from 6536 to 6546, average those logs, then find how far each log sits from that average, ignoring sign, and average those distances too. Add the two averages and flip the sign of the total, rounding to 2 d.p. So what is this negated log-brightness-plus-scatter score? -0.99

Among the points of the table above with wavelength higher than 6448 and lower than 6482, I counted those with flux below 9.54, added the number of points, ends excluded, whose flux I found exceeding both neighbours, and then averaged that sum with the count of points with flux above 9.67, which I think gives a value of 9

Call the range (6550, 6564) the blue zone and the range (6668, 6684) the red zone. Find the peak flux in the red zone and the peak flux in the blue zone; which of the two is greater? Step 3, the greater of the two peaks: 10.4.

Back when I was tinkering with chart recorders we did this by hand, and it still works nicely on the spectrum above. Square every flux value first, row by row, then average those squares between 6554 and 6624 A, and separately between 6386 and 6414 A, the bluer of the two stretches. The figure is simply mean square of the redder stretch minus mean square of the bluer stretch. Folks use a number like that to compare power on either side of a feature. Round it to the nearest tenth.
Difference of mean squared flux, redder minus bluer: -3.7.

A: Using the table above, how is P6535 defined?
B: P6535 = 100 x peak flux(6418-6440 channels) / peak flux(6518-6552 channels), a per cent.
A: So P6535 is 100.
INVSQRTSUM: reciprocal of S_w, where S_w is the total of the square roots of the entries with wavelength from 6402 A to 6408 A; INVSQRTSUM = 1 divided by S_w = 0.1051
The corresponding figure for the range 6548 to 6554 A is 0.1094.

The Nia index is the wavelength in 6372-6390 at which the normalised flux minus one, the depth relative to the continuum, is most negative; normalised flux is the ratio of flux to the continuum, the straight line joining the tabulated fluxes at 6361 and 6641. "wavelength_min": 6389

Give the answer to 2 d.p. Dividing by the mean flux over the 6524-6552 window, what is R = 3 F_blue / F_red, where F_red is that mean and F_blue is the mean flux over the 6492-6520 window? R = 3.02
